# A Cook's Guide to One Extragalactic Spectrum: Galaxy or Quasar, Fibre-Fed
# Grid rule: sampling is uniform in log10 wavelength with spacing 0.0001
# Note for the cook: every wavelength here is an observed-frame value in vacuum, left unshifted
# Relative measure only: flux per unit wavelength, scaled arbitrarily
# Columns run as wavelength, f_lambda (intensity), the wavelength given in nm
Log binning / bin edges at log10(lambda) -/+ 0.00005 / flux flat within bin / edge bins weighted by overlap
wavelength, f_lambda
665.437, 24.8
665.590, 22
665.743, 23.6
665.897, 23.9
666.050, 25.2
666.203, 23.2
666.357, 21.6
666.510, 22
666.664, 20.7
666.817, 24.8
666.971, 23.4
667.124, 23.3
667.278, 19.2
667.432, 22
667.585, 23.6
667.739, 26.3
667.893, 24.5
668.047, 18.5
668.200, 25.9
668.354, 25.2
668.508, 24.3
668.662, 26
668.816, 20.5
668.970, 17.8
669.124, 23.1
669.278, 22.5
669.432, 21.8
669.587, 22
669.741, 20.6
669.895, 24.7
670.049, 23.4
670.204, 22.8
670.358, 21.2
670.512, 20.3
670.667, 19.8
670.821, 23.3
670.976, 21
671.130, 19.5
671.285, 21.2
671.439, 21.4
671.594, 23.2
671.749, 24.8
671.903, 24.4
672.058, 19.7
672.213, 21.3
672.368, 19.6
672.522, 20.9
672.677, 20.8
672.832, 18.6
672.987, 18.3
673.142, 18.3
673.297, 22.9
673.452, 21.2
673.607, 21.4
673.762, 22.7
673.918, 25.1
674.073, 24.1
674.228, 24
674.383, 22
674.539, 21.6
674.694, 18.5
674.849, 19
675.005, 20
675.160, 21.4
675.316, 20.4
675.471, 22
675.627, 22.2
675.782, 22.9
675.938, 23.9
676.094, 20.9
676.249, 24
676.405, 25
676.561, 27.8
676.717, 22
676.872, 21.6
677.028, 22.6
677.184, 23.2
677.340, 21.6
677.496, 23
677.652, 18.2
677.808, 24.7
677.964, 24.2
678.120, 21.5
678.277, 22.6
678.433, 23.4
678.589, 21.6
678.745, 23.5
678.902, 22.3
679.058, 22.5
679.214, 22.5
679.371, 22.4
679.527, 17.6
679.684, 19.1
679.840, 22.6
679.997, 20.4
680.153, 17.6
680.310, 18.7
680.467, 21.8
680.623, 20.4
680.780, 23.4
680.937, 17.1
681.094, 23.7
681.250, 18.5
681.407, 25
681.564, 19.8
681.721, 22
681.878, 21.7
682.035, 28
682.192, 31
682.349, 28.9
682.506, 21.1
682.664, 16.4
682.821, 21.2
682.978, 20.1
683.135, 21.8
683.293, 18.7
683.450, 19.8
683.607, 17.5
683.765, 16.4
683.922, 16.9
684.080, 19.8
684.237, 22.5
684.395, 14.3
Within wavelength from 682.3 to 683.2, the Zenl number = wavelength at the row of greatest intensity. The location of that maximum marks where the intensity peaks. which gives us 682.349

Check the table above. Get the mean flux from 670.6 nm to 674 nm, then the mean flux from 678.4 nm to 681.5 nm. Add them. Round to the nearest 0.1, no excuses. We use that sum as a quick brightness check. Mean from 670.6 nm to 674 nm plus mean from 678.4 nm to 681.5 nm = 42.5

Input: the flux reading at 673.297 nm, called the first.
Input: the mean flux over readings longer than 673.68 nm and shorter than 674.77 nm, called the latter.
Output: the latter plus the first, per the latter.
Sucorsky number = 2.01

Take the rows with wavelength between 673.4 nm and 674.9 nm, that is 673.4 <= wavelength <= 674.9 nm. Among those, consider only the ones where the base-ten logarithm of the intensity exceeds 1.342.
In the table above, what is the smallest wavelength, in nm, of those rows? 673.762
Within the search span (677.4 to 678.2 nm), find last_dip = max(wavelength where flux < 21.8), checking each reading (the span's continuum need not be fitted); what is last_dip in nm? 678.120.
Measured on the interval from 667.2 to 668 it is 667.278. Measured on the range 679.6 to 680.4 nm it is 680.310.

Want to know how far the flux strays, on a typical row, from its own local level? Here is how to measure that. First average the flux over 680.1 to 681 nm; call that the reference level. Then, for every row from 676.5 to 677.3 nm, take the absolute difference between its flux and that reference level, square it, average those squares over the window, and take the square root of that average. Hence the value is 4.2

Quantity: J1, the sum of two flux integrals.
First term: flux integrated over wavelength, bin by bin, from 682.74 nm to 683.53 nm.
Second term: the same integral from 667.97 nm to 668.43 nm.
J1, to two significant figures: 27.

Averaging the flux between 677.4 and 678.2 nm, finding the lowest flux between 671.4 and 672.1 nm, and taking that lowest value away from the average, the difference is 2.6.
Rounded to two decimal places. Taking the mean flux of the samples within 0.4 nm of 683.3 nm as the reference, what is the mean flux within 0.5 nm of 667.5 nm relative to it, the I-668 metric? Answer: 1.18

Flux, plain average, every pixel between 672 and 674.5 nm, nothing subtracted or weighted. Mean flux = 21.3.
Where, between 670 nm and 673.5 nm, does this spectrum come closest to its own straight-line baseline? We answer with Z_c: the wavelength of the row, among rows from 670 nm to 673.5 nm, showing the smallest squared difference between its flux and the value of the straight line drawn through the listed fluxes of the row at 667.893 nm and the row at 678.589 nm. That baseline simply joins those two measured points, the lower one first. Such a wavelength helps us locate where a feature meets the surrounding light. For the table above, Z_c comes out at 673.297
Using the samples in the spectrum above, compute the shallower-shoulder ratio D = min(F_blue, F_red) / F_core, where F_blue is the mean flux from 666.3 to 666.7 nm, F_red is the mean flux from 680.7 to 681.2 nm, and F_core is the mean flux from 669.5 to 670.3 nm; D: 0.94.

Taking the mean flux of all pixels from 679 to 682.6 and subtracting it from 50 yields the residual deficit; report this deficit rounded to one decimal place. 28.0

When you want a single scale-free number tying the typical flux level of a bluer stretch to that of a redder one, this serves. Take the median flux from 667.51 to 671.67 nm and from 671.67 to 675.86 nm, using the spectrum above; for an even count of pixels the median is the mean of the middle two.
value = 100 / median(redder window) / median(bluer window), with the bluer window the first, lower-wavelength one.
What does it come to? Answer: 0.208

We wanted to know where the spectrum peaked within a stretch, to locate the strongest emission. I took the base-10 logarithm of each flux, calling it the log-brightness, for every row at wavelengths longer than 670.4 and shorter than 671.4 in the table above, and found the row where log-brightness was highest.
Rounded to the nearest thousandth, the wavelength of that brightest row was 670.821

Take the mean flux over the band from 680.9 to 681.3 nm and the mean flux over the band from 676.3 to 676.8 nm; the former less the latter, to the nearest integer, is -5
